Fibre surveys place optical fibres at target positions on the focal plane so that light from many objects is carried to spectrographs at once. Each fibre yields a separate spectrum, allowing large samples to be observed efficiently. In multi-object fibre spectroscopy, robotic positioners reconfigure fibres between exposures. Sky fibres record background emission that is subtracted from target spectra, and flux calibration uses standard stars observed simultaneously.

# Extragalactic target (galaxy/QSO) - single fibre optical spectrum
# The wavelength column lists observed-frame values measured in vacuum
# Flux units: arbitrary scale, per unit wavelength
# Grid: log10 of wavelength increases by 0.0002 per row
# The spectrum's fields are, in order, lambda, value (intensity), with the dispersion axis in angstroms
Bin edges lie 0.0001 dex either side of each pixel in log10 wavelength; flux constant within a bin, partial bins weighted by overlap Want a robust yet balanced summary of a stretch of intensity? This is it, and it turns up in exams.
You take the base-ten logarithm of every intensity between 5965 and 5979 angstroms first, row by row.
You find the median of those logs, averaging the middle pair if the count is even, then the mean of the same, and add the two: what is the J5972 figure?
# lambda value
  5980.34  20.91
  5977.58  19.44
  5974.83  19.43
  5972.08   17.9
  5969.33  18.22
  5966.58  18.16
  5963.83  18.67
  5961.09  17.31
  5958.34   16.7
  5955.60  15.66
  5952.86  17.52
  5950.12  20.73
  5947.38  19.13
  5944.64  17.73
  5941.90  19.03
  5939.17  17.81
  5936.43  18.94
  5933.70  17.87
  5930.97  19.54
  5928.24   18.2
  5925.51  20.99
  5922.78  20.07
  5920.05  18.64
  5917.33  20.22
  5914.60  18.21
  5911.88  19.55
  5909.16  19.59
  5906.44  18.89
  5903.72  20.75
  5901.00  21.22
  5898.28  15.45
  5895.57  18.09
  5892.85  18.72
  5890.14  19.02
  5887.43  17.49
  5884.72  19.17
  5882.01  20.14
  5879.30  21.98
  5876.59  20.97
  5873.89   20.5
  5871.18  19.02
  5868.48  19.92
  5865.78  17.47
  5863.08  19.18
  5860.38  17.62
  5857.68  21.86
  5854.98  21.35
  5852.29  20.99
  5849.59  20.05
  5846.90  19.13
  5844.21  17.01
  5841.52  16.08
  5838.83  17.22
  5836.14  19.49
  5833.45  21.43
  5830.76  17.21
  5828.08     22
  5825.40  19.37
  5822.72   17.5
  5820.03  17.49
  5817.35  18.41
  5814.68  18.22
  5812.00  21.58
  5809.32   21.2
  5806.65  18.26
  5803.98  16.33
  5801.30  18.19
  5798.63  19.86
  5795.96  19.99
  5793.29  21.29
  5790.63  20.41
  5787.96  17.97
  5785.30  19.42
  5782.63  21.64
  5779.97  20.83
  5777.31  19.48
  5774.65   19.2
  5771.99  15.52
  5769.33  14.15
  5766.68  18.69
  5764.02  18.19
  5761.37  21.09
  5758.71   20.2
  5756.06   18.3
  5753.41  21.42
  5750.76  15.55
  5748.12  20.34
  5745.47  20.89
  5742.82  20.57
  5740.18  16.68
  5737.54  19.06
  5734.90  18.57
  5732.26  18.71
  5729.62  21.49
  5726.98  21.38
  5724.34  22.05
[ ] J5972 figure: 2.53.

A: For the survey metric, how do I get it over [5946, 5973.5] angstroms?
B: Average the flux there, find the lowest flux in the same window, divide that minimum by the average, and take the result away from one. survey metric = 0.13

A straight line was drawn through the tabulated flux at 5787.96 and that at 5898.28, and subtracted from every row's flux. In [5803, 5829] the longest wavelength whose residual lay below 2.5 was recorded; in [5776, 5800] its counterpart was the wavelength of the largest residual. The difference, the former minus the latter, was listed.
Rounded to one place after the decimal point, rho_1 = 42.8 angstroms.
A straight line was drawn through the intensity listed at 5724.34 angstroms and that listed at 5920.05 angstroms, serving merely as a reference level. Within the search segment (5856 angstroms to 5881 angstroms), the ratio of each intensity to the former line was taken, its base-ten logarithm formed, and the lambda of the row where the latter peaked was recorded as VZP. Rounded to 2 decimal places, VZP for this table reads 5879.30 angstroms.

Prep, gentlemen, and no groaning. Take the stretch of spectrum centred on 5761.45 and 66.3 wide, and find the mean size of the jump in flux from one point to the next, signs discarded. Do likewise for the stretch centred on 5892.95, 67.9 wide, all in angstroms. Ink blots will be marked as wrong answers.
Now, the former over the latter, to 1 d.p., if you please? 1.4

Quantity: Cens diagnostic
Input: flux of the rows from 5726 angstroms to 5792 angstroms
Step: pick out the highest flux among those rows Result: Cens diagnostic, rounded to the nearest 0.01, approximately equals 21.64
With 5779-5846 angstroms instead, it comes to 22.00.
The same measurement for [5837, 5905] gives 21.98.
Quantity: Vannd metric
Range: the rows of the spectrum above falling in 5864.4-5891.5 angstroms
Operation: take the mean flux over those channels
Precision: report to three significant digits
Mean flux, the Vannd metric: 19.6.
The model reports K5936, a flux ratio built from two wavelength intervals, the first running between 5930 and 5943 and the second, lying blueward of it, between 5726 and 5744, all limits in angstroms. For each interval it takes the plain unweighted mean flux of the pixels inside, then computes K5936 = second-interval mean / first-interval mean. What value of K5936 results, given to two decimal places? 1.05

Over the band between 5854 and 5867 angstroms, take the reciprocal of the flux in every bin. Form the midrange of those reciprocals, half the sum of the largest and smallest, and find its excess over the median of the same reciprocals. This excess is -0.001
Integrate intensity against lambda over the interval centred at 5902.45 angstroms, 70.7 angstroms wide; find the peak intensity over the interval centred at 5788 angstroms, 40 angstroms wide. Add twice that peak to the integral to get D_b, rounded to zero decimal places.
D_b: 1411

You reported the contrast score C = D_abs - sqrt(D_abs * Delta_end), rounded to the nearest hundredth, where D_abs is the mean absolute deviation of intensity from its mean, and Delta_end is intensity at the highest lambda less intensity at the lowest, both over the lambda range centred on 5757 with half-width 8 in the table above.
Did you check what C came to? -0.39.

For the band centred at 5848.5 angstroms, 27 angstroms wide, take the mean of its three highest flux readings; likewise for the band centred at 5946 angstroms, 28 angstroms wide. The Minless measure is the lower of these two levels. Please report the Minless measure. 19.6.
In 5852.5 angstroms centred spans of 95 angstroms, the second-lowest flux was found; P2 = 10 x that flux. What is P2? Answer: 161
